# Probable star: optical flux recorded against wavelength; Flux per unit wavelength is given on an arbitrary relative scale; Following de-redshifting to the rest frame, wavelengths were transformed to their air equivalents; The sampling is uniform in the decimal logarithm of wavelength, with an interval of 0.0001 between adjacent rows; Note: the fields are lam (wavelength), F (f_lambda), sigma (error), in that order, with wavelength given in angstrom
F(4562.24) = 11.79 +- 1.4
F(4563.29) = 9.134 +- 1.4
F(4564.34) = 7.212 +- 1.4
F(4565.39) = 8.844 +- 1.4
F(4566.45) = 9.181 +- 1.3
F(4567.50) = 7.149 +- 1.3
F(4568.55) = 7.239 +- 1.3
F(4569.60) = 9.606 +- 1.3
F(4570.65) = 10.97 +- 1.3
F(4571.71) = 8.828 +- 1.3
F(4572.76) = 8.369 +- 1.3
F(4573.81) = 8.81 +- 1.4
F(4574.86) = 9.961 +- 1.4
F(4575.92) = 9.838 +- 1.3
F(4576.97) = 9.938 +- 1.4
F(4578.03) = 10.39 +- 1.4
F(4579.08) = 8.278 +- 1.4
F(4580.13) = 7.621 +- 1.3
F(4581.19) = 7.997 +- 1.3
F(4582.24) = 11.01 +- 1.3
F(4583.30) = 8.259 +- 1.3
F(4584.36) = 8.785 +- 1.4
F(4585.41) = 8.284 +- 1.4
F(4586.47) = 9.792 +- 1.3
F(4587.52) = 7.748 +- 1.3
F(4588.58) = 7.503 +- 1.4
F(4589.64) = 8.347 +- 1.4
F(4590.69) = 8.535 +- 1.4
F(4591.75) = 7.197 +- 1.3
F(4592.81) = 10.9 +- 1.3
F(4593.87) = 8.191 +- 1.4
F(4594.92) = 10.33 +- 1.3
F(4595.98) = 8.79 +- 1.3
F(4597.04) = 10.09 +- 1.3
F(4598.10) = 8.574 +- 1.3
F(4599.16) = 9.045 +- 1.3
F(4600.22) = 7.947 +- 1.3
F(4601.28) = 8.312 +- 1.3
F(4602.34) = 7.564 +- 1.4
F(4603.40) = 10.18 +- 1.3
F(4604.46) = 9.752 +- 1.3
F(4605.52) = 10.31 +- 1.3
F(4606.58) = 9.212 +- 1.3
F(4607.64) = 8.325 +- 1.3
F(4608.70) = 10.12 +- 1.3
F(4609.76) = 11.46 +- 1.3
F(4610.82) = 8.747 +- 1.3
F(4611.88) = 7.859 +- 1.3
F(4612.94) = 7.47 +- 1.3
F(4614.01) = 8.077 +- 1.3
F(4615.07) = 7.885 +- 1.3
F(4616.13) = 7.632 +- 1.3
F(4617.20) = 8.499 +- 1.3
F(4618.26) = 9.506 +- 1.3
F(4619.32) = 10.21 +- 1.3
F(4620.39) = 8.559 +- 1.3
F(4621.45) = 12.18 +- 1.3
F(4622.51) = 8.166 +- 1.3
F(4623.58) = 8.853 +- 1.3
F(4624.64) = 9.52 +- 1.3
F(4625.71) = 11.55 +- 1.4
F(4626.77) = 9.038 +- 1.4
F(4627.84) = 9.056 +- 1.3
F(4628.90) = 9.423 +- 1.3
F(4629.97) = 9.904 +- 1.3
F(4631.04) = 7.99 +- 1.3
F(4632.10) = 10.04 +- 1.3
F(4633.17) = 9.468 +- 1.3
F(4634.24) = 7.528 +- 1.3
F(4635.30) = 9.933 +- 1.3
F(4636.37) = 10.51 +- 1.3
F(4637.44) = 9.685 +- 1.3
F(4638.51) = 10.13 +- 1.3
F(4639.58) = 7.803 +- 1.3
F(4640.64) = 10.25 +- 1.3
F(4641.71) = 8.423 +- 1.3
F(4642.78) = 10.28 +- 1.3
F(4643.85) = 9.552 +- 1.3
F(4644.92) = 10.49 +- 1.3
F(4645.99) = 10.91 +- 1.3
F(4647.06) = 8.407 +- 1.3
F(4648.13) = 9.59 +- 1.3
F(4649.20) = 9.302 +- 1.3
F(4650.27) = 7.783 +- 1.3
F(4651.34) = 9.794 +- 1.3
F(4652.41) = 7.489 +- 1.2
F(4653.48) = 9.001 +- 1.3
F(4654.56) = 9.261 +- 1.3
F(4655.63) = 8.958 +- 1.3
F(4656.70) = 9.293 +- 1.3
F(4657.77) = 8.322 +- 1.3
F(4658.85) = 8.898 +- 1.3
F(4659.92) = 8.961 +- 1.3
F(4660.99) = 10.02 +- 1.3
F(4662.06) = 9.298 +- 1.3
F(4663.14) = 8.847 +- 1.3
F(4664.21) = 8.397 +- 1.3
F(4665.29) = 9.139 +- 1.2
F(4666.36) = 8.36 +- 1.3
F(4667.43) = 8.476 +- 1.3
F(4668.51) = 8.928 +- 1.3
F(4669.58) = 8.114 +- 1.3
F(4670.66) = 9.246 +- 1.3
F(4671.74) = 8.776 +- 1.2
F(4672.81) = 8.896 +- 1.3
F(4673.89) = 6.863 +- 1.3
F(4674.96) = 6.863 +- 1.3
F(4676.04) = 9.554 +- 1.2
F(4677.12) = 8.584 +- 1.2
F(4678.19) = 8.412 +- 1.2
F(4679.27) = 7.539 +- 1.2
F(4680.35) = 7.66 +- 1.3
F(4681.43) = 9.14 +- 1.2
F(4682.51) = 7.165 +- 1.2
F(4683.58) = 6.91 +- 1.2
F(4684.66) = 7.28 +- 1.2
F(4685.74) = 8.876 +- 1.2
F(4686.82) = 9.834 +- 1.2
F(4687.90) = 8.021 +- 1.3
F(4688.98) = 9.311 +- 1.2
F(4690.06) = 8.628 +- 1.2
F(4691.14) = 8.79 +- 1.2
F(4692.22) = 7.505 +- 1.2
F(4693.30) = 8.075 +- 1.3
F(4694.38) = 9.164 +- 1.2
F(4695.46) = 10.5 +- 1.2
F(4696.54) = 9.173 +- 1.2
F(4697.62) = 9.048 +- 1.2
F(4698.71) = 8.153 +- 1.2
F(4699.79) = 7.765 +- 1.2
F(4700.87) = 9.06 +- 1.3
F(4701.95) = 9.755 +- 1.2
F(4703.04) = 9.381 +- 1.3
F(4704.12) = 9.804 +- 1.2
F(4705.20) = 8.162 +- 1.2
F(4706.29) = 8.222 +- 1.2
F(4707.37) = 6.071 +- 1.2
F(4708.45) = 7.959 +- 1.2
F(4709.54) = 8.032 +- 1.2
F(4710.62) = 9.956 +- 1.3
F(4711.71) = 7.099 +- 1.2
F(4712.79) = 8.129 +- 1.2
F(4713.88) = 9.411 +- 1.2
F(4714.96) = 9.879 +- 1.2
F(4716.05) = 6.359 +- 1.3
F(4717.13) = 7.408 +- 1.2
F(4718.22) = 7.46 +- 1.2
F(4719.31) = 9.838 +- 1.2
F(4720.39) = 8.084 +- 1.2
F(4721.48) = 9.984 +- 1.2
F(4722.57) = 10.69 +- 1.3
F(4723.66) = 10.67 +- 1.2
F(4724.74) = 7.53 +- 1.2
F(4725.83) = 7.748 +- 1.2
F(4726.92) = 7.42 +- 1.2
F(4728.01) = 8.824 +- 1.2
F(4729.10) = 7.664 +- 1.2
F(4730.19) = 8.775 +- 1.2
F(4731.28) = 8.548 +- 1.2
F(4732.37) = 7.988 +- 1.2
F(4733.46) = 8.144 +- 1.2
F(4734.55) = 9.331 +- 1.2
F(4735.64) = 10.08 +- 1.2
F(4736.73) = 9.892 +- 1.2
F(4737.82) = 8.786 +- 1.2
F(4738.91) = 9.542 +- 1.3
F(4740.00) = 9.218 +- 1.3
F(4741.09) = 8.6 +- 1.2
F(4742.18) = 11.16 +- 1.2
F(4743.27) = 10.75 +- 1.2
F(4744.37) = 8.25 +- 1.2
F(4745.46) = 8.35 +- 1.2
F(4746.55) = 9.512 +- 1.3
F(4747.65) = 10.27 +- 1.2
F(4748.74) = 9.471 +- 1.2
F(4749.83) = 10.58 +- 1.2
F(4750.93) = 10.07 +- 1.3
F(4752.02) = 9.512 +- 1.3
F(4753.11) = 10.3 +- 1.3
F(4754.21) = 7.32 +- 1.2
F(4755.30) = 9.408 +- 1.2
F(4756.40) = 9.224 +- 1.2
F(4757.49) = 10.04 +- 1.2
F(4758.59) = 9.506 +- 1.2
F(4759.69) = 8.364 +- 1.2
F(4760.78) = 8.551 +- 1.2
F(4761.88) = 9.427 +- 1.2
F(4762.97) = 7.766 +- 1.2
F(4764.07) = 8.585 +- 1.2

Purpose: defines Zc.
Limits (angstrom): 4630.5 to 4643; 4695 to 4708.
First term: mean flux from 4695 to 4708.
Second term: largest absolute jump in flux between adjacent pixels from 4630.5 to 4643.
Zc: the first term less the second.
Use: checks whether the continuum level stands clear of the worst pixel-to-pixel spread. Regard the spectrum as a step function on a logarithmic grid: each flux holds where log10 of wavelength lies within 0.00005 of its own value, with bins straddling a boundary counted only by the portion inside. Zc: 6.3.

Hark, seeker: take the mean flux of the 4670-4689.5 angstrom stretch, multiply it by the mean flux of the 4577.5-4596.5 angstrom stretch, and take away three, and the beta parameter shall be 69.6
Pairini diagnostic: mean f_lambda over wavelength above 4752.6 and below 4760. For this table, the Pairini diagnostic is 9.2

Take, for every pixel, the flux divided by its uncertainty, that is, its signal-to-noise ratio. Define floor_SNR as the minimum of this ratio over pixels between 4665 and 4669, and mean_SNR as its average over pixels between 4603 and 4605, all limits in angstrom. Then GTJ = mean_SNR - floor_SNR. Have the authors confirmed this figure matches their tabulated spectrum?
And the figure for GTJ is 1.2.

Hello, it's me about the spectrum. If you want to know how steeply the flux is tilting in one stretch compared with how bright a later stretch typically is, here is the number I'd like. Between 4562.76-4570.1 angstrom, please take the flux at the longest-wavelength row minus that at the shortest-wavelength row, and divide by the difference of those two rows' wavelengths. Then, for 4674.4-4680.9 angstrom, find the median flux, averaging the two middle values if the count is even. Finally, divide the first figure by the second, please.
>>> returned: 0.01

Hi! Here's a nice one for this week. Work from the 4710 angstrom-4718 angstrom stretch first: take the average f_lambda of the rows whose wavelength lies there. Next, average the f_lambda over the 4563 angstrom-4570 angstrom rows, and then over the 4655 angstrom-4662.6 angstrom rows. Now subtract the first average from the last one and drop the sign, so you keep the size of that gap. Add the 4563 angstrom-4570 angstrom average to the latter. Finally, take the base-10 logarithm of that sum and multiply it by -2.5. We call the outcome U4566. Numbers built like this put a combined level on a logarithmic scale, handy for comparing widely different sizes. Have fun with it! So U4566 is -2.40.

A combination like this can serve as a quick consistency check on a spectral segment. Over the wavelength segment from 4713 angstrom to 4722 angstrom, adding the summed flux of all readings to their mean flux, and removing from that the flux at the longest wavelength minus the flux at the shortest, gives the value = 76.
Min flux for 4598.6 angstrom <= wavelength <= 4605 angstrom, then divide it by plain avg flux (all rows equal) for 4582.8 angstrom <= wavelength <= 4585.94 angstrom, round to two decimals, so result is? 0.90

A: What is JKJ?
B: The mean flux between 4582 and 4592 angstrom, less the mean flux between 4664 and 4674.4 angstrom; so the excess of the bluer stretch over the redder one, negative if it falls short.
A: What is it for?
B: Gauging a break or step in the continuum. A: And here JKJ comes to 0.0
